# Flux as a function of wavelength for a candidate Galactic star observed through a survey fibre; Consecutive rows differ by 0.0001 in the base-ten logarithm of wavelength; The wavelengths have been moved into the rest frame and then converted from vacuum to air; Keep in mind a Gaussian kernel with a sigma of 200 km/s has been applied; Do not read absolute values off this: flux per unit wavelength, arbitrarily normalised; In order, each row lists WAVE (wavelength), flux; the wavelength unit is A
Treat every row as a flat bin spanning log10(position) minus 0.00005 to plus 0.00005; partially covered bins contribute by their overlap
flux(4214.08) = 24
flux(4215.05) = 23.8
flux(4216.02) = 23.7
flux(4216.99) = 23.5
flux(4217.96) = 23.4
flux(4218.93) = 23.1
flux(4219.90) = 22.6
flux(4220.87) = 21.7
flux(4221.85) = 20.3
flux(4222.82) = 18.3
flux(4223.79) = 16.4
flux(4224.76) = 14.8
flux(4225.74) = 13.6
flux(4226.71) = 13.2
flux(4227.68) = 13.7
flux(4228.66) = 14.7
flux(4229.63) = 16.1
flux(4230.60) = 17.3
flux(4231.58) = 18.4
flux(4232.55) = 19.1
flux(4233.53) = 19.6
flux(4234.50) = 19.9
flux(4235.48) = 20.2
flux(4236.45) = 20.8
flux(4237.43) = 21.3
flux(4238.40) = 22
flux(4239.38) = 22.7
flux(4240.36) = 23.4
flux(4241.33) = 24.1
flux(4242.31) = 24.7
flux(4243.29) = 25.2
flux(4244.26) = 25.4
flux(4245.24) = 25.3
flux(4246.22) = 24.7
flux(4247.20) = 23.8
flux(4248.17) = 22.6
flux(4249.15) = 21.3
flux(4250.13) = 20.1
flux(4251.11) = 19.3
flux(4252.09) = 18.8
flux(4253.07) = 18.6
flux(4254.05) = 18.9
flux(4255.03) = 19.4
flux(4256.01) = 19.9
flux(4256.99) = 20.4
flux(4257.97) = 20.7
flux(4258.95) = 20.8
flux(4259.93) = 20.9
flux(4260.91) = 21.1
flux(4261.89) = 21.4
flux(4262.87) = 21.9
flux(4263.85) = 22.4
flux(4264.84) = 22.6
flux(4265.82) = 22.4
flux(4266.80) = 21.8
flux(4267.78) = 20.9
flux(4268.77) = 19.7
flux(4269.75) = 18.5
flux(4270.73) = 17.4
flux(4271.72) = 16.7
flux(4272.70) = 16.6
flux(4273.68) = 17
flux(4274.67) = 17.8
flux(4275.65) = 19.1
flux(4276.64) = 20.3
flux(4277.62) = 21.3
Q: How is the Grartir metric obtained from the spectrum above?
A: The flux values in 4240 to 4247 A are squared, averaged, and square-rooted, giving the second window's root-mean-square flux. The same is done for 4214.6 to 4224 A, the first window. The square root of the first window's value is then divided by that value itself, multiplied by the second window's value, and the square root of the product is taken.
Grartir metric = 2.30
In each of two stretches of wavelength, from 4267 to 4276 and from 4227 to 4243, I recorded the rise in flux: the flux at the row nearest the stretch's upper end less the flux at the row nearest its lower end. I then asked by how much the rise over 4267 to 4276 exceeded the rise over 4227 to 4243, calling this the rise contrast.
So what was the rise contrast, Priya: -13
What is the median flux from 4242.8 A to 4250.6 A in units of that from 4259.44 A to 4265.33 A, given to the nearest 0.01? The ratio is 1.12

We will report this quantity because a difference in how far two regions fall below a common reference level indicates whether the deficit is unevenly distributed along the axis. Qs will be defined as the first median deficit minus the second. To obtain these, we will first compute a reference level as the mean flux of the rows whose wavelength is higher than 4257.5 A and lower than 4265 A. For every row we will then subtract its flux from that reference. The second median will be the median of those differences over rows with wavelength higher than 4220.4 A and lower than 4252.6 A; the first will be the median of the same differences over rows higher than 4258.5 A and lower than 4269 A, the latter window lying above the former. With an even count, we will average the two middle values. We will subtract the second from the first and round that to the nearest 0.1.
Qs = -1.2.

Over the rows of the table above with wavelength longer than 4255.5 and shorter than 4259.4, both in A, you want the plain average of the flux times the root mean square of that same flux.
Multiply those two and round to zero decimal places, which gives 418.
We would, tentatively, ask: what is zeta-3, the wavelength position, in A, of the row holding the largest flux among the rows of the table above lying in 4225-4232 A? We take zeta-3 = 4231.58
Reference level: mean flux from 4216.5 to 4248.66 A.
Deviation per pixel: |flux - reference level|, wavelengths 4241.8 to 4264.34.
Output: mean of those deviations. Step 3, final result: 1.9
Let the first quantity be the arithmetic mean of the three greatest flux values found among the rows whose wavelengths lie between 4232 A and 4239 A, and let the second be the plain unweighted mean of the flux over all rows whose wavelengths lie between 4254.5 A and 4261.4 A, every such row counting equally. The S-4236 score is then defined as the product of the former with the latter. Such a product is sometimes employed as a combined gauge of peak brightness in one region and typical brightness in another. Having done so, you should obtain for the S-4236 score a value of 437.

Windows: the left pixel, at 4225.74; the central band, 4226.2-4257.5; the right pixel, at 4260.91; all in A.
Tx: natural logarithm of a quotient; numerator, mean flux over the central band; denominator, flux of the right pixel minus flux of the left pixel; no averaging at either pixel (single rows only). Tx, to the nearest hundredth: 1.00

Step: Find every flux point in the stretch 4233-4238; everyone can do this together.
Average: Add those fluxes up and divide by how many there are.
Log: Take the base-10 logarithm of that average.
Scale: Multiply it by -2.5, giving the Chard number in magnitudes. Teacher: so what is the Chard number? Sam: -3.27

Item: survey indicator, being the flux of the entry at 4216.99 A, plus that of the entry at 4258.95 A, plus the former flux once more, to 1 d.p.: 67.8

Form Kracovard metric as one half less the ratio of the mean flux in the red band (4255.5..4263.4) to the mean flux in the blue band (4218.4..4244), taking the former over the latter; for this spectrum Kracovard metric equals -0.57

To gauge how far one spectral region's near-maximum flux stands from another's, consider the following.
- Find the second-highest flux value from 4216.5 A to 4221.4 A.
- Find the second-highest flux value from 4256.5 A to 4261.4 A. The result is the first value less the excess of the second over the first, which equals 25.9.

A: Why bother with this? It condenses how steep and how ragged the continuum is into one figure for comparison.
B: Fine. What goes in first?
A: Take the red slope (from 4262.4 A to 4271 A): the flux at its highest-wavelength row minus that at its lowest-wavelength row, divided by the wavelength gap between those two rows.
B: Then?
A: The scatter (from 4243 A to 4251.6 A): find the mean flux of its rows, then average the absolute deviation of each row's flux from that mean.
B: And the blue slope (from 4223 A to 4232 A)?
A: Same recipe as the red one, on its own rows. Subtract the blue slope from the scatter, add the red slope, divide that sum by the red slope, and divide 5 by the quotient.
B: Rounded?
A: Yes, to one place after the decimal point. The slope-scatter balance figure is -2.4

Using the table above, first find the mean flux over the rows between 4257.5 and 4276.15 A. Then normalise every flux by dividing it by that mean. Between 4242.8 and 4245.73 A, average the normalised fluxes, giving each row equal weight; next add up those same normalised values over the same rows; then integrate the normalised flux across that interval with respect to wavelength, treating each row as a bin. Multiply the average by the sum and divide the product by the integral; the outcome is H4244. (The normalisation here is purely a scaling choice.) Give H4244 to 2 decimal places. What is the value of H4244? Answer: 1.30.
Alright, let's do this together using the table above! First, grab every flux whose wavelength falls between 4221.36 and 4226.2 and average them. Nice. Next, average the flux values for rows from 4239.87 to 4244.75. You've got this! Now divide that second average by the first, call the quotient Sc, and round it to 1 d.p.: 1.5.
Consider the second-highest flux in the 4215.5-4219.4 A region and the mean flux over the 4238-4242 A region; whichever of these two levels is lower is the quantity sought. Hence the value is 23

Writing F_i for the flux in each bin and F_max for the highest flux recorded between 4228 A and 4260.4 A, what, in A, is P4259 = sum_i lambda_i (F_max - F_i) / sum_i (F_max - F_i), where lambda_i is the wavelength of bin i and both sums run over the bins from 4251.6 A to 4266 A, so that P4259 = 4257.8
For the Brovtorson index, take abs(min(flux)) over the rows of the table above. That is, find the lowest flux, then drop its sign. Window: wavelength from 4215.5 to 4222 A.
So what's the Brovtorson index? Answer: 20.3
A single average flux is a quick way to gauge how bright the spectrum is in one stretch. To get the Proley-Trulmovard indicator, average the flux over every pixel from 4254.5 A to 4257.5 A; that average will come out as 19.9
